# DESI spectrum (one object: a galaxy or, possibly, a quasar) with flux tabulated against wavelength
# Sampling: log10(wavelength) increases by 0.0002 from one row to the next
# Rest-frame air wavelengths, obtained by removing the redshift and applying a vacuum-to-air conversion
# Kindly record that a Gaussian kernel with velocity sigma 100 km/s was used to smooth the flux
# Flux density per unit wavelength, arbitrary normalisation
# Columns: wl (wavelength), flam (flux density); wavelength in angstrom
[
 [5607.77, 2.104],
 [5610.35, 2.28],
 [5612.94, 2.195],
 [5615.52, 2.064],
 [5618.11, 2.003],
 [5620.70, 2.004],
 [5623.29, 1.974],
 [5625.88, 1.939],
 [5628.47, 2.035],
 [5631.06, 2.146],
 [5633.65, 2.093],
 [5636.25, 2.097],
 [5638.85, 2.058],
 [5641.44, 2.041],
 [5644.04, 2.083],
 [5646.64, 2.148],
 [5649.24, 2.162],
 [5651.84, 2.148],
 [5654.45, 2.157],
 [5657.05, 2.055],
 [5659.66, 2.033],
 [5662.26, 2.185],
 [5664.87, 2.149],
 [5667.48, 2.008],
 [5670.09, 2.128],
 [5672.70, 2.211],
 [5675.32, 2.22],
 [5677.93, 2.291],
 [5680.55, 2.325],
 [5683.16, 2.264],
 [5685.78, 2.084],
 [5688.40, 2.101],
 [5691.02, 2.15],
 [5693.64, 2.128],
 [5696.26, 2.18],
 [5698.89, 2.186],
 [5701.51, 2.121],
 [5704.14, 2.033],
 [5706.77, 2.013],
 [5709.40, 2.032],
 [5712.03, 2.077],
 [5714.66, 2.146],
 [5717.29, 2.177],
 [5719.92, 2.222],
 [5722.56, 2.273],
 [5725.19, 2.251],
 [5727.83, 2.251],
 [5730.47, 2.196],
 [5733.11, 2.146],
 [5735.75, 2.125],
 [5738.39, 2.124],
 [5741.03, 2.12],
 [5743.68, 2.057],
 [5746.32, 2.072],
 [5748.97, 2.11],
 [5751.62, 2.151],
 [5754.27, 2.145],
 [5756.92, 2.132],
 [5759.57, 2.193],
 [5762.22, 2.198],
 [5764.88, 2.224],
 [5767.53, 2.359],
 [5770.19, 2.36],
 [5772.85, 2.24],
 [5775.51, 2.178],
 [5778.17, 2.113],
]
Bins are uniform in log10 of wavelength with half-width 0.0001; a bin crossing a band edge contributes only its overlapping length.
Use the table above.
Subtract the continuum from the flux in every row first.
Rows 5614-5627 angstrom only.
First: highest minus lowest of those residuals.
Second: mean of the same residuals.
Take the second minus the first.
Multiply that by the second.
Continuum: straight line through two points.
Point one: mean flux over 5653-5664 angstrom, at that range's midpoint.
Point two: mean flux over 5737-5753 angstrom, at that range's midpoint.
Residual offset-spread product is 0.026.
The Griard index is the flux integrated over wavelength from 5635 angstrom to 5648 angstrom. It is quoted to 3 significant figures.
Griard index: 27.1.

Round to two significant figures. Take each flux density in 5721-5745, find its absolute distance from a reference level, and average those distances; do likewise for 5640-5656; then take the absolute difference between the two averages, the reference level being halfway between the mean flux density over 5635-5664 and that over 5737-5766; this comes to 0.023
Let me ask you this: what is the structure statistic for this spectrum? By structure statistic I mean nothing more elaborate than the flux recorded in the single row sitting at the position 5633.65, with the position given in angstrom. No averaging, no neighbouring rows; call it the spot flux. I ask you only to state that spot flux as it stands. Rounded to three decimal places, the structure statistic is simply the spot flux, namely 2.093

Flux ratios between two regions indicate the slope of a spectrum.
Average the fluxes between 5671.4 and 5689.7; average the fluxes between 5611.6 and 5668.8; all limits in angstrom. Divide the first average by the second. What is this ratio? 1.06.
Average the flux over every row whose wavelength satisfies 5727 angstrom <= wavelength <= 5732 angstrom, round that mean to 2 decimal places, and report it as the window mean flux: 2.22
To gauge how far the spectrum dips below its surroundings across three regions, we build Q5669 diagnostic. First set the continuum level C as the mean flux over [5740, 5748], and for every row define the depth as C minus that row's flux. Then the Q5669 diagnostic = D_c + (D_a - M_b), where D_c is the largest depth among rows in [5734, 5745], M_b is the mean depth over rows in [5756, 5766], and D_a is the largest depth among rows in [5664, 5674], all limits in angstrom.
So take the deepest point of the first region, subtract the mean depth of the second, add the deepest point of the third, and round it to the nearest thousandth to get 0.205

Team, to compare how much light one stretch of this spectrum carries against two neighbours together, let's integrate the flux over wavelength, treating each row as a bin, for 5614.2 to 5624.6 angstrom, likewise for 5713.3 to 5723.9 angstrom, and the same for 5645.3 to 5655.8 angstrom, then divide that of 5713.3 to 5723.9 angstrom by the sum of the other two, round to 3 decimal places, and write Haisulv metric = 0.537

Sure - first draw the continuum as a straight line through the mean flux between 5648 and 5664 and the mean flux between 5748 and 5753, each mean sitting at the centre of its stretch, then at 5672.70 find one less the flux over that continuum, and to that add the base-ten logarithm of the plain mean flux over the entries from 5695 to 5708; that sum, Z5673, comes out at 0.28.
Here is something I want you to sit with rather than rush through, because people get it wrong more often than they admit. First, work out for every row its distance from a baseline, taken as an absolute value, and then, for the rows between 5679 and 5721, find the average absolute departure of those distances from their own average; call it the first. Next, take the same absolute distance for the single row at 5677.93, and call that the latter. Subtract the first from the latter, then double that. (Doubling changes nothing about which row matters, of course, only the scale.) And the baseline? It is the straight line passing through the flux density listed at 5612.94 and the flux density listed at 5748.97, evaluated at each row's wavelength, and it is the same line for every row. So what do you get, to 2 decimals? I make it 0.20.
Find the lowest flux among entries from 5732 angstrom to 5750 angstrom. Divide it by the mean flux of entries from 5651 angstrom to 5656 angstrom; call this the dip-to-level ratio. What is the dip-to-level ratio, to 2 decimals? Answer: 0.96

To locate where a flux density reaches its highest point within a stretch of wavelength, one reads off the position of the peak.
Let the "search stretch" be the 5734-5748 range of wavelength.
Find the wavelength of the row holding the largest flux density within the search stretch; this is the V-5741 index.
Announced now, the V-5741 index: 5735.75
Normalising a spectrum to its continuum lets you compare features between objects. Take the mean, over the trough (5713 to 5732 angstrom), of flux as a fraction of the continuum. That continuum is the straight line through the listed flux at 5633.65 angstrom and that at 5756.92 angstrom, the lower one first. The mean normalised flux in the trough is 1.04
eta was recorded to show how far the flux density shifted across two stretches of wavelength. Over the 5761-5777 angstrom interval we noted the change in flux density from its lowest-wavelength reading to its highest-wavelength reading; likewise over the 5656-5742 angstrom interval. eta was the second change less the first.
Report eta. 0.085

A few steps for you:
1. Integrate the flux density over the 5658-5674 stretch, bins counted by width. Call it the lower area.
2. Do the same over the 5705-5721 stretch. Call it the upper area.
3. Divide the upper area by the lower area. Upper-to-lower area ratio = 1.00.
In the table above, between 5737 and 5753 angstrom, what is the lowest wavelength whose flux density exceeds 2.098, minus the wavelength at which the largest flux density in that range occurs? -13.2 angstrom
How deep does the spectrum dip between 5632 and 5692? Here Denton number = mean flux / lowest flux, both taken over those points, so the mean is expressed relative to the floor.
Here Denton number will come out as 1.065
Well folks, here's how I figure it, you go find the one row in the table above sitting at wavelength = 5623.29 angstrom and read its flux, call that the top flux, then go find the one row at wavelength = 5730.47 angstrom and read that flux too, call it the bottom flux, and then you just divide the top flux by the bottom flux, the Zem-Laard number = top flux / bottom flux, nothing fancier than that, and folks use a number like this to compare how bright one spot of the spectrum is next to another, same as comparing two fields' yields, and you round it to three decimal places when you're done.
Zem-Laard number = 0.899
